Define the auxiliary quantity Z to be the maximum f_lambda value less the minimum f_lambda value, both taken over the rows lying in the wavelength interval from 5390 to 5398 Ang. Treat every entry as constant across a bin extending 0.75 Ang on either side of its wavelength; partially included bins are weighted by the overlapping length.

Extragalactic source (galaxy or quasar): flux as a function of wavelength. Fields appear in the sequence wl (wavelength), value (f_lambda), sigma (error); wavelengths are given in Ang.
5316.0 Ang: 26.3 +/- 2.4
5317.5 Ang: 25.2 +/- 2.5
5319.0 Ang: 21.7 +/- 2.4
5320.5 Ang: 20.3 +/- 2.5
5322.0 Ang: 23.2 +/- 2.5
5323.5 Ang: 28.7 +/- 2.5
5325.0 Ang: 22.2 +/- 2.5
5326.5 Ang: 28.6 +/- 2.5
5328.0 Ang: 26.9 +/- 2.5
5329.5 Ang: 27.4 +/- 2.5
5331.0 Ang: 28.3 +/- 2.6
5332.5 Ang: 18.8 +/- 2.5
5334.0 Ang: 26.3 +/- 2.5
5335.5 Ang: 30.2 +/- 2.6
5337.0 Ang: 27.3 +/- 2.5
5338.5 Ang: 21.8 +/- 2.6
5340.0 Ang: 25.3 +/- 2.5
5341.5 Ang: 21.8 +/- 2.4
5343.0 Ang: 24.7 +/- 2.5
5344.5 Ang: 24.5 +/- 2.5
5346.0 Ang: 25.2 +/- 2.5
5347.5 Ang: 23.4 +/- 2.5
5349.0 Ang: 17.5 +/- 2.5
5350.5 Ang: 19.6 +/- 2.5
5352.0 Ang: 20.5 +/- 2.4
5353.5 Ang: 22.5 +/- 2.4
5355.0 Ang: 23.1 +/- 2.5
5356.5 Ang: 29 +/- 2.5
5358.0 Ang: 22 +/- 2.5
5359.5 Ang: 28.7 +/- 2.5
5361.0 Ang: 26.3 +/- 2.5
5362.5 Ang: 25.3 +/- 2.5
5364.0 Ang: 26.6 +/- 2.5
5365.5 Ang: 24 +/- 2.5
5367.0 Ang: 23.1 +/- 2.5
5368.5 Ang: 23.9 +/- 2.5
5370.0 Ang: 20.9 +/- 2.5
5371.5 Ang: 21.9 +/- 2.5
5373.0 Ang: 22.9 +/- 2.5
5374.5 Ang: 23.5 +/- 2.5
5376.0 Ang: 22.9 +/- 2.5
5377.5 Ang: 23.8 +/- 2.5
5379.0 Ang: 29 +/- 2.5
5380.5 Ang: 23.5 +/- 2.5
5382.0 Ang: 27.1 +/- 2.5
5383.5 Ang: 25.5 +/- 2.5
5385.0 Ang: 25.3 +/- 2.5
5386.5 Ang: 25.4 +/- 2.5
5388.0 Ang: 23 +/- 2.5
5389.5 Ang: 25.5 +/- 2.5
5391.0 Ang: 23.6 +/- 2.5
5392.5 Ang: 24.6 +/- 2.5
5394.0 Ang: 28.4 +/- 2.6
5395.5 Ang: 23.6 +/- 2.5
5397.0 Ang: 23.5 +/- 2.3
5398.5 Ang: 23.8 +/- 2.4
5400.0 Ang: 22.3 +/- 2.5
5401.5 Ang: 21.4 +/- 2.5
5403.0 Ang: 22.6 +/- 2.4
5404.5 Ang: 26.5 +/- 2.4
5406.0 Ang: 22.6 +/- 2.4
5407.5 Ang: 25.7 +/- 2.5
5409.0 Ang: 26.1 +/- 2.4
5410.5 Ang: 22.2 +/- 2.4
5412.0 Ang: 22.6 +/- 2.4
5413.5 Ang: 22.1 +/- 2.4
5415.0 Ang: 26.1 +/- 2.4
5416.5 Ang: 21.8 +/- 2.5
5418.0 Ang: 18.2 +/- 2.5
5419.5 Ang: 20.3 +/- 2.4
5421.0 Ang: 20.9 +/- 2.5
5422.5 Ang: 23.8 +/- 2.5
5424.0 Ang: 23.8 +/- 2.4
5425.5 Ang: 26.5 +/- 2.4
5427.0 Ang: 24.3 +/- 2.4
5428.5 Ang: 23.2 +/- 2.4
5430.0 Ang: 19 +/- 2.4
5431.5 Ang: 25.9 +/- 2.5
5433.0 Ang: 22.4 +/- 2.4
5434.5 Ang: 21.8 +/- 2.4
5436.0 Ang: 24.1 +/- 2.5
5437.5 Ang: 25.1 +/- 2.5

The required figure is 5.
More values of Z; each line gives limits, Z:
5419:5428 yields 6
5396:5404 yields 2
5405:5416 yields 4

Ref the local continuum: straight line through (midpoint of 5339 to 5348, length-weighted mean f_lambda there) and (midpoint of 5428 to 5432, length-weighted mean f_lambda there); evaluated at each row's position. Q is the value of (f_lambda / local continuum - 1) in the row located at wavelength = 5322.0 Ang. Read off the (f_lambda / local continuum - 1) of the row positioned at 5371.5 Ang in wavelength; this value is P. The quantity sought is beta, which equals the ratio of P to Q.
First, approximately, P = -0.071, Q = -0.05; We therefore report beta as 1.3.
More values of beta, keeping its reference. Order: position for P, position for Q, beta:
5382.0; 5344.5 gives 9.3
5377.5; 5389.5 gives 0.1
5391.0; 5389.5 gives 0.2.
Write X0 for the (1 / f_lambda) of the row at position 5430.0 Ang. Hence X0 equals 0.0526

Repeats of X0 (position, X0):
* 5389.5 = 0.0392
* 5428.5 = 0.0431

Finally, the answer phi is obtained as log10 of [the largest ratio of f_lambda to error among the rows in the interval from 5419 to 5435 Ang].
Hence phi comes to 1.04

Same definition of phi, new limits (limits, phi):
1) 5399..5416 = 1.04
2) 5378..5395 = 1.06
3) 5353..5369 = 1.06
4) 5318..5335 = 1.06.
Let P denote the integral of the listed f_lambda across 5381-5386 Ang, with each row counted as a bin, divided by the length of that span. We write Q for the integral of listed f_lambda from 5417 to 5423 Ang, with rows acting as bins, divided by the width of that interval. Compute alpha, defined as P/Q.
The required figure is 1.25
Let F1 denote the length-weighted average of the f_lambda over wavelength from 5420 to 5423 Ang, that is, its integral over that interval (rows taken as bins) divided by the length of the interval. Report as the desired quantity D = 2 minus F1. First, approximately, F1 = 22.1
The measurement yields -20.1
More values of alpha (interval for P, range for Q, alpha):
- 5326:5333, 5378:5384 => 1.00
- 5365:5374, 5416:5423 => 1.09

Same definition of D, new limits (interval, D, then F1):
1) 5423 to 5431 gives -21.5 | 23.5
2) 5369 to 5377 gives -20.5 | 22.5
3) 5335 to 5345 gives -23.0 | 25.0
